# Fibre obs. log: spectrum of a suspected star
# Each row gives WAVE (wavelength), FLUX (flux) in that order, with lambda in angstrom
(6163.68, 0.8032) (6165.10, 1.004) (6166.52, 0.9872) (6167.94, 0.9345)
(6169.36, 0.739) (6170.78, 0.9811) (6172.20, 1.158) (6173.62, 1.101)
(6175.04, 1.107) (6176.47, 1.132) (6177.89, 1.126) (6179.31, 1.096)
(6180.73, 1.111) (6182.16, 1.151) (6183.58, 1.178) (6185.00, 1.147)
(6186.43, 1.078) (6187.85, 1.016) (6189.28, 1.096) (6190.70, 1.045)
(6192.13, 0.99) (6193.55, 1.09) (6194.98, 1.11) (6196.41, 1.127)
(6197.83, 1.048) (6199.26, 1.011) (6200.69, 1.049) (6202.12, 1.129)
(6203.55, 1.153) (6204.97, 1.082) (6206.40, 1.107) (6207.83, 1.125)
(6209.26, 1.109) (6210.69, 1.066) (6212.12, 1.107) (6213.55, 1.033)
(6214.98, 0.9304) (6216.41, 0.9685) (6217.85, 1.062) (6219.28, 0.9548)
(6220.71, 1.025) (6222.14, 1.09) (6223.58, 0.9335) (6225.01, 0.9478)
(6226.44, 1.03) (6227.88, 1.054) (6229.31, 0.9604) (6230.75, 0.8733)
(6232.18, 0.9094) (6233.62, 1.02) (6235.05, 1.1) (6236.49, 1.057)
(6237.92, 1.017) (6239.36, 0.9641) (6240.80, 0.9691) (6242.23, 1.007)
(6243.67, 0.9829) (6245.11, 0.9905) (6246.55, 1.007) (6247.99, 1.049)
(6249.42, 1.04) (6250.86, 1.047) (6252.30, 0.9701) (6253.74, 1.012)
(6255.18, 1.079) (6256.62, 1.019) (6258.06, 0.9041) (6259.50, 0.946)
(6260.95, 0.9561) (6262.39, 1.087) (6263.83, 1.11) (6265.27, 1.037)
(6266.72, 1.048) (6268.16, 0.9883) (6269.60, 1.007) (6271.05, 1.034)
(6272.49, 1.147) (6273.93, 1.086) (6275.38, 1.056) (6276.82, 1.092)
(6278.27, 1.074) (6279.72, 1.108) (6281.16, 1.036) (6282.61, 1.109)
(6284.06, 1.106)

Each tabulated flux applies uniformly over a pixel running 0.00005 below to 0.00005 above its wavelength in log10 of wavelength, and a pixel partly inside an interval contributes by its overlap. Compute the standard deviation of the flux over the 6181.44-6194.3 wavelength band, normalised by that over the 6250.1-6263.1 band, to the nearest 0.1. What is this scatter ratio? 1.0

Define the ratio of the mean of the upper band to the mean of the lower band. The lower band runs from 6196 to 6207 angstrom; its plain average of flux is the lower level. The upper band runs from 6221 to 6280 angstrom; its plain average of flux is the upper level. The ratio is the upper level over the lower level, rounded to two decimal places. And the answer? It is 0.94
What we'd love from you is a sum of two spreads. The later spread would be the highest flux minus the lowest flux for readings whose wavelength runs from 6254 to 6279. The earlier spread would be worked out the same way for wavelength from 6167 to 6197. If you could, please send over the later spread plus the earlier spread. 0.68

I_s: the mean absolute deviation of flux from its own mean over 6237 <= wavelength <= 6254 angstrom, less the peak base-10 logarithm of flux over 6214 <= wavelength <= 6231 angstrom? -0.013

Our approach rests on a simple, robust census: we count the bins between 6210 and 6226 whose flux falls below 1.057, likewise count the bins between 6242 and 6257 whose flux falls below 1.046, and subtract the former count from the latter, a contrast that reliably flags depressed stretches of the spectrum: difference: 1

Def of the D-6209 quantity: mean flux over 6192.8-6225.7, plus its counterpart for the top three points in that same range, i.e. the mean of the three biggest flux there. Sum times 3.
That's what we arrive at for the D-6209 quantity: 6.57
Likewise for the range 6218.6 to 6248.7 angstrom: 6.24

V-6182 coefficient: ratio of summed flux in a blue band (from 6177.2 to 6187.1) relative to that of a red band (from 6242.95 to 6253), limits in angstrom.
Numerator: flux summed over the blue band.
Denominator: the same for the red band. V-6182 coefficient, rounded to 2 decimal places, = 1.11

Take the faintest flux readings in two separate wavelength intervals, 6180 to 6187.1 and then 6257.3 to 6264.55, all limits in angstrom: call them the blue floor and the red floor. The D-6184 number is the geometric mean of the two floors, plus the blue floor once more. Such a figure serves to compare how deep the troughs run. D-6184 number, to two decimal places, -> 2.07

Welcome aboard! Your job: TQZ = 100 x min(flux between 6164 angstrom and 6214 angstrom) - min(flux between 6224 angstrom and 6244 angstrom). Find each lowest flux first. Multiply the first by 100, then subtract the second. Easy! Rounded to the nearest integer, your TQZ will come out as 73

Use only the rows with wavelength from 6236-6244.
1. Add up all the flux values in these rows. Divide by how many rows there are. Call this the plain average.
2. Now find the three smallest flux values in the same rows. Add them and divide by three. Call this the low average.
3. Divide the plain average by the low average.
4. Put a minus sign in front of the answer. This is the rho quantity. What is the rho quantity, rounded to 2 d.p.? -1.03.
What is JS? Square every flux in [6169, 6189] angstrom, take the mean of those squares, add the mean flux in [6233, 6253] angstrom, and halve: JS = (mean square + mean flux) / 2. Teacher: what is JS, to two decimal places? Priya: 1.10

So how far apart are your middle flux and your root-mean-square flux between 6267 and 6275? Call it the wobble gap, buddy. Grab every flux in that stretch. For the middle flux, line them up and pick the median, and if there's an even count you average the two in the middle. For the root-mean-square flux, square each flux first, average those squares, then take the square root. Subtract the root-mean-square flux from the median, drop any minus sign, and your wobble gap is 0.020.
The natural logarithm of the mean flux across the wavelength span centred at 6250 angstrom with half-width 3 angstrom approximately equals 0.03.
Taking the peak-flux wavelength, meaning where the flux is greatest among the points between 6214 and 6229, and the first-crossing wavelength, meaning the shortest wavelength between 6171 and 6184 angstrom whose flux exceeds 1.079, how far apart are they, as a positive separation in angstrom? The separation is 49.9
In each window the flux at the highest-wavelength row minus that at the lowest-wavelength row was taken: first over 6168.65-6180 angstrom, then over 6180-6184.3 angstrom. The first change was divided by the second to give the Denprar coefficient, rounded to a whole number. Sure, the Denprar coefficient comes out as 5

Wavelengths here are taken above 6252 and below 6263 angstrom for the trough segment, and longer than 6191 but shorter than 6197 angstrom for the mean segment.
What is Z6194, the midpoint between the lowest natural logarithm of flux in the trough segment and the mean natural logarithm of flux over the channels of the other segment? -0.01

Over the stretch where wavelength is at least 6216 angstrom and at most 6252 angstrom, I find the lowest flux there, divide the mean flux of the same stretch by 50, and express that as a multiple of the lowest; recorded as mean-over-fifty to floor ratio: 0.0230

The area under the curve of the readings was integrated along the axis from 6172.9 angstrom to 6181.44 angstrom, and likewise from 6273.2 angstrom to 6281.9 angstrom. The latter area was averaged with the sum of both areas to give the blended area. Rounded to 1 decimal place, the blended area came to 14.1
